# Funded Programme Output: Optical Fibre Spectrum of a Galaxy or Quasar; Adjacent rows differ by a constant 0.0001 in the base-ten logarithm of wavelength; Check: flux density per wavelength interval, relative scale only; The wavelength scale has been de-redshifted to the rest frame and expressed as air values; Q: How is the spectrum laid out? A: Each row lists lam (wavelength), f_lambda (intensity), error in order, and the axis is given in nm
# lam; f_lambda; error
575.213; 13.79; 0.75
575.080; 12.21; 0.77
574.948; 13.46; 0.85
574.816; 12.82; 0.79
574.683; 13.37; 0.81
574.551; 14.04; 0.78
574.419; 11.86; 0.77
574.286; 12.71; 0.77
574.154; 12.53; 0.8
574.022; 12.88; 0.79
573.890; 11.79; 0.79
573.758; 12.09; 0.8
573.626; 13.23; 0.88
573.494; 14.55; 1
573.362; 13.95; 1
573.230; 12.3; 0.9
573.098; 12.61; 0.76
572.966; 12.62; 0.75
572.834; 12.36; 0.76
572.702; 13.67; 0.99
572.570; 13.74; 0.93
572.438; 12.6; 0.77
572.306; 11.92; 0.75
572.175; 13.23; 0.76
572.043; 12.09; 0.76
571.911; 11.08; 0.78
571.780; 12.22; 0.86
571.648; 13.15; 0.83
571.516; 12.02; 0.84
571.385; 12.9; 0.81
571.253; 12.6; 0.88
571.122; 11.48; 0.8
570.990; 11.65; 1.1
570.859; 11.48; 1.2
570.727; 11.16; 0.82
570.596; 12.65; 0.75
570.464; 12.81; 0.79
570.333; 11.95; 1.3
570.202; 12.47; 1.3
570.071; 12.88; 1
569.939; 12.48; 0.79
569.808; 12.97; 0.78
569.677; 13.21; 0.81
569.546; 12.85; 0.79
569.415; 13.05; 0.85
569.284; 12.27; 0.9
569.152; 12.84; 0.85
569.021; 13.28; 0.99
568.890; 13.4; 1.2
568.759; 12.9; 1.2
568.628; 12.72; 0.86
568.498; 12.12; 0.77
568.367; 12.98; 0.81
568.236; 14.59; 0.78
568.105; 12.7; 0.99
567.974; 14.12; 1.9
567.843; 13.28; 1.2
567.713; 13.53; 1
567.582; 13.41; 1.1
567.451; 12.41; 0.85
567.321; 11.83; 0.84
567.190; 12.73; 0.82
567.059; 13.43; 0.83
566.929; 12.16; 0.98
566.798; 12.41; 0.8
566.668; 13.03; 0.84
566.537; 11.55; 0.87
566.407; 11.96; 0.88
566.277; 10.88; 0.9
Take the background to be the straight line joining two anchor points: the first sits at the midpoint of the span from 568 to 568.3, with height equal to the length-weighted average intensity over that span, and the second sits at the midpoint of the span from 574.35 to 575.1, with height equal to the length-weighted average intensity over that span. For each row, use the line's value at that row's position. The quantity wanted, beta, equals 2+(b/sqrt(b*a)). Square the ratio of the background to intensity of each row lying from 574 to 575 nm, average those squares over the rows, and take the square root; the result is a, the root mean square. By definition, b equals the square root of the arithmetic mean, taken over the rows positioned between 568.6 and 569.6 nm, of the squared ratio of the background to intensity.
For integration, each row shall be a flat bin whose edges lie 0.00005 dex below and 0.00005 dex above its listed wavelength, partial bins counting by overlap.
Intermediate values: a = 1.01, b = 1.05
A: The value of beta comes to 3.022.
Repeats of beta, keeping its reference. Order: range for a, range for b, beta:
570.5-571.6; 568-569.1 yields 2.966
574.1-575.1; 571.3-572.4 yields 3.034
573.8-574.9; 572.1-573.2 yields 3.002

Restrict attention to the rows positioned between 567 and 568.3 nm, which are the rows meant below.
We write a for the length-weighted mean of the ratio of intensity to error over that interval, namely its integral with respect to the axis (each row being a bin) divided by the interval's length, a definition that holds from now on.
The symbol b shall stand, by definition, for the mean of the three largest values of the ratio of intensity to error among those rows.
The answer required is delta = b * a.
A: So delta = 228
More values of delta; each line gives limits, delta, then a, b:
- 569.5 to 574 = 250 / 14.7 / 17.0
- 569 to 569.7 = 240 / 15.0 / 16.0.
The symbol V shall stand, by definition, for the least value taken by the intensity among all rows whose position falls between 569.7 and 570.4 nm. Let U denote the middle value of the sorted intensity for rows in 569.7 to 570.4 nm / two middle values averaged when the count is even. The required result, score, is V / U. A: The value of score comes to 0.958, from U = 12.48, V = 11.95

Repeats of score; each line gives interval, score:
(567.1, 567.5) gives 0.953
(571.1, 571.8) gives 0.925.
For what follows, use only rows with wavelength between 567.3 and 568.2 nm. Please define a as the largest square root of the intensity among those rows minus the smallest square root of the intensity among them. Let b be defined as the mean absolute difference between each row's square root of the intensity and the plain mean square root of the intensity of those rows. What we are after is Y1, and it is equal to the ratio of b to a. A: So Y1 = 0.272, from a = 0.32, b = 0.087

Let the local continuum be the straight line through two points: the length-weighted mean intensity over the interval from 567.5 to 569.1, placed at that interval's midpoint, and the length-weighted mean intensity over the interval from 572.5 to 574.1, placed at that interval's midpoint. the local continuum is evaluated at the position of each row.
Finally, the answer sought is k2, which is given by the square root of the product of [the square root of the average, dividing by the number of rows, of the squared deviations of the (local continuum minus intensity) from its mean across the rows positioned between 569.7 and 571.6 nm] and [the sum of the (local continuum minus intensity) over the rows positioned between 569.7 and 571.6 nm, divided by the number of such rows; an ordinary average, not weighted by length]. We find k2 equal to 0.7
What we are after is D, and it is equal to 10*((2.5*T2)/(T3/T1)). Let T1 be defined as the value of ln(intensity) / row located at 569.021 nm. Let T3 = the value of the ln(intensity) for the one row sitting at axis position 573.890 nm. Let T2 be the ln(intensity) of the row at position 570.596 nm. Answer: 66.5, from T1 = 2.59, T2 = 2.54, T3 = 2.47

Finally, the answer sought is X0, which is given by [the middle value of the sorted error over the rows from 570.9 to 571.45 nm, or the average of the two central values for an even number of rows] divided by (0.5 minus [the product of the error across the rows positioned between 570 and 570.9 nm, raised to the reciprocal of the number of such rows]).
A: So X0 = -1.7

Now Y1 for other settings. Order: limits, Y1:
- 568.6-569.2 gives 0.367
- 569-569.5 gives 0.302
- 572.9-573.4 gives 0.326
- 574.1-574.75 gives 0.294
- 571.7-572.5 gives 0.229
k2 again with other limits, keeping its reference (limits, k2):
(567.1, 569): 0.4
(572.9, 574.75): 0.2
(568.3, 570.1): 0.3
